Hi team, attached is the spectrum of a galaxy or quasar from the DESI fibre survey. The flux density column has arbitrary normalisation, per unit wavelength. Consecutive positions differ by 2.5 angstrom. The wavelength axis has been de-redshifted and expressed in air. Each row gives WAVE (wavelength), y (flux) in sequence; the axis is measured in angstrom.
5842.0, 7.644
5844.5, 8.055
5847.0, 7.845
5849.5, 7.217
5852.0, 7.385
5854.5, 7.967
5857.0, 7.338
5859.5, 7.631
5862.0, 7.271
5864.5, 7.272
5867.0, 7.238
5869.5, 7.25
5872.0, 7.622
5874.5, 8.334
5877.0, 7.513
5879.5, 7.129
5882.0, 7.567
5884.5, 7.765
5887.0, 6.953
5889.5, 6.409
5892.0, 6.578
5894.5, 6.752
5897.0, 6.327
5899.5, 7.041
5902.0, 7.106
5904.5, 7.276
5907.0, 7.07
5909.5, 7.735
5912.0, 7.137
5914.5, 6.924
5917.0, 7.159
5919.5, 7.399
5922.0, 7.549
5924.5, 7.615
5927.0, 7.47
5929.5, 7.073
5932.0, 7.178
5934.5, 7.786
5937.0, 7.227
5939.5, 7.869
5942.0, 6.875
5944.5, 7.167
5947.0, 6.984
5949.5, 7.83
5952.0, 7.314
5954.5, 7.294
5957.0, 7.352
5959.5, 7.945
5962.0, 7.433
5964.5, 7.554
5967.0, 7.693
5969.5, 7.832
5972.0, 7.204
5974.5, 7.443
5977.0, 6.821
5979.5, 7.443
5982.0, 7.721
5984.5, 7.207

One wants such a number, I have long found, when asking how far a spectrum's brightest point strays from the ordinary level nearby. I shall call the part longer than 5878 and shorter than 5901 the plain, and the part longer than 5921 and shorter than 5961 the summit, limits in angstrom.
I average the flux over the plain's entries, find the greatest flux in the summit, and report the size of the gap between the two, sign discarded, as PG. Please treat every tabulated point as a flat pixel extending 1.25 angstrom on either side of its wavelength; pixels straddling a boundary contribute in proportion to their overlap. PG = 1.0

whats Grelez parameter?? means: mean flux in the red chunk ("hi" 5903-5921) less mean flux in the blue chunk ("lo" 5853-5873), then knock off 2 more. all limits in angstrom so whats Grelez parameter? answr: -2.2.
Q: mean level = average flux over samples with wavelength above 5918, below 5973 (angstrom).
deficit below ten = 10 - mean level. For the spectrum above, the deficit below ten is 2.56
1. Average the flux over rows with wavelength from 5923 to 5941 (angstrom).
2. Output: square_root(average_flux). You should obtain 2.73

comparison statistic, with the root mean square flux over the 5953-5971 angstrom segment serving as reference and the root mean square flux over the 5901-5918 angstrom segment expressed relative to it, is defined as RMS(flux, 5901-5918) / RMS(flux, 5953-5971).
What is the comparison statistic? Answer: 0.95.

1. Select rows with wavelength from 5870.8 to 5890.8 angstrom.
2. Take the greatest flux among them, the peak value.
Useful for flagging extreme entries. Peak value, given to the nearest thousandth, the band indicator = 8.334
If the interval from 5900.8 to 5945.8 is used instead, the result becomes 7.869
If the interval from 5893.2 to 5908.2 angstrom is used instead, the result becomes 7.276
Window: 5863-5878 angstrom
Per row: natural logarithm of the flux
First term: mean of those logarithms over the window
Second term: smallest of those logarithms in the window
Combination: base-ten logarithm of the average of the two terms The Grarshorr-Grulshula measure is 0.301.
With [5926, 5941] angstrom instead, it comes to 0.297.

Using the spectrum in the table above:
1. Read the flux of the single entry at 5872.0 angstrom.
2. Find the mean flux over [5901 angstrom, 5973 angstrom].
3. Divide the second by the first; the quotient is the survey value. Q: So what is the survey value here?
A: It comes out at 0.97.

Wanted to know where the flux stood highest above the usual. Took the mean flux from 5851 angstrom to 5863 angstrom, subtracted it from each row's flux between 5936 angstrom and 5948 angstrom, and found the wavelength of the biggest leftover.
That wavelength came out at 5939.5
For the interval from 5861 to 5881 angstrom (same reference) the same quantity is 5874.5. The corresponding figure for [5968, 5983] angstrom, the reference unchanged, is 5969.5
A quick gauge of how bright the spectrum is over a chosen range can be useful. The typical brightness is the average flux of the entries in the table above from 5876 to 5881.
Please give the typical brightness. 7.32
